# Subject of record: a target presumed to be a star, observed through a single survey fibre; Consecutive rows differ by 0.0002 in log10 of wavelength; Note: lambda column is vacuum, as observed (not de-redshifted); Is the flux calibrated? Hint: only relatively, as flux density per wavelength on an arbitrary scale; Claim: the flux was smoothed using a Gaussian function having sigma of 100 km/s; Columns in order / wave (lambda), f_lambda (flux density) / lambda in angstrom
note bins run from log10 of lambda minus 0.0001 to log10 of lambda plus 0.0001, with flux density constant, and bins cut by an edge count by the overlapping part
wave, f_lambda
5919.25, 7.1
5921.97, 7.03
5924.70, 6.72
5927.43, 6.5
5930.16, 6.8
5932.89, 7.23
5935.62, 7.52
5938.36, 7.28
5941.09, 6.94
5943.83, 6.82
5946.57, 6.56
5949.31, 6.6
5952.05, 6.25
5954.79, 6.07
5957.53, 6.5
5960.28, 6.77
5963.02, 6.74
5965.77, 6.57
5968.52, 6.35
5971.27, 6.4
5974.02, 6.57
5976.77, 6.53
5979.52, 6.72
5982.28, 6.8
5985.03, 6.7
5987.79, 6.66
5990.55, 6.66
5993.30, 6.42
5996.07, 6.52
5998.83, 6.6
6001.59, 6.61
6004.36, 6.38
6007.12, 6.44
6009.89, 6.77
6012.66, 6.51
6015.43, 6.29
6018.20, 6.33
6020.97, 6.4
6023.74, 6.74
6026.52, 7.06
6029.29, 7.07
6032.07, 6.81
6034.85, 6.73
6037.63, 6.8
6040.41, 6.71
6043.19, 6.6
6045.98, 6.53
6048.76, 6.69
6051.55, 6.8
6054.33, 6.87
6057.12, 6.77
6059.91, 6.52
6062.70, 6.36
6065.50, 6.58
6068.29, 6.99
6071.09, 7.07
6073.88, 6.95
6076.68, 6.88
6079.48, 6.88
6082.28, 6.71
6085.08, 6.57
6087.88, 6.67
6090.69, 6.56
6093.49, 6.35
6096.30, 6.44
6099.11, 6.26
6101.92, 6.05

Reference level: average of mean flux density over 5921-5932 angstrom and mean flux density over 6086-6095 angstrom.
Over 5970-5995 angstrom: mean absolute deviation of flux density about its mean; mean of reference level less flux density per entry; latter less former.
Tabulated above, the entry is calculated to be -0.07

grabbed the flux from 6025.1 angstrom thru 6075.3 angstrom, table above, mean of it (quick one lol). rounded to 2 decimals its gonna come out 6.77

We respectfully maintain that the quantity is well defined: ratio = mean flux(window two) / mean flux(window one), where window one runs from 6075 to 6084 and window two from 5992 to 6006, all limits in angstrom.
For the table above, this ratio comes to 0.95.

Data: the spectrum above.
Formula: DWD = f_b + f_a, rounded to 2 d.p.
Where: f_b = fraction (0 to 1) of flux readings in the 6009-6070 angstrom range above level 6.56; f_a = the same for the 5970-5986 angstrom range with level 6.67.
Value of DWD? 1.18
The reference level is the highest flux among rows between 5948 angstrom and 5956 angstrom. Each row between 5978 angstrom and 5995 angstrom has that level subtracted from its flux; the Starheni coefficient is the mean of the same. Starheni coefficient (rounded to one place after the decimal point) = 0.1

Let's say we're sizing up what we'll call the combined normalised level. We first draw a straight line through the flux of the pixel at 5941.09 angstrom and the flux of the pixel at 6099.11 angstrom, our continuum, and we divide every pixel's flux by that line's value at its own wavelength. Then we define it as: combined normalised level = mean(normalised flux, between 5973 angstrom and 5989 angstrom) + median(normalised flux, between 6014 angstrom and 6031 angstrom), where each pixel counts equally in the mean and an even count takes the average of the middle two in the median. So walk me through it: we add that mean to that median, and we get 1.98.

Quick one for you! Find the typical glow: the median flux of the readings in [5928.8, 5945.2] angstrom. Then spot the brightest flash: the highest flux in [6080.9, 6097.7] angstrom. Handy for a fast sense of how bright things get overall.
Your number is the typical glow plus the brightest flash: 13.8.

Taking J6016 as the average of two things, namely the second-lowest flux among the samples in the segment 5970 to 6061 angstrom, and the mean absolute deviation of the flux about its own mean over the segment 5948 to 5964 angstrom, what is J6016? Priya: 3.27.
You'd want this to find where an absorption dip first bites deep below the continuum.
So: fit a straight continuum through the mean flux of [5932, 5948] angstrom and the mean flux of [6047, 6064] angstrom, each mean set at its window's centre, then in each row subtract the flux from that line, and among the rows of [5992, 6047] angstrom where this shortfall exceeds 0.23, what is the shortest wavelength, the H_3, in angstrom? 5993.30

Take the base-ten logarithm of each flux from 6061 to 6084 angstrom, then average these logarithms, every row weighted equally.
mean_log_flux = 0.832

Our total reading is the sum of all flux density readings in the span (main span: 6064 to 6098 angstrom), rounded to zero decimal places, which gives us 81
